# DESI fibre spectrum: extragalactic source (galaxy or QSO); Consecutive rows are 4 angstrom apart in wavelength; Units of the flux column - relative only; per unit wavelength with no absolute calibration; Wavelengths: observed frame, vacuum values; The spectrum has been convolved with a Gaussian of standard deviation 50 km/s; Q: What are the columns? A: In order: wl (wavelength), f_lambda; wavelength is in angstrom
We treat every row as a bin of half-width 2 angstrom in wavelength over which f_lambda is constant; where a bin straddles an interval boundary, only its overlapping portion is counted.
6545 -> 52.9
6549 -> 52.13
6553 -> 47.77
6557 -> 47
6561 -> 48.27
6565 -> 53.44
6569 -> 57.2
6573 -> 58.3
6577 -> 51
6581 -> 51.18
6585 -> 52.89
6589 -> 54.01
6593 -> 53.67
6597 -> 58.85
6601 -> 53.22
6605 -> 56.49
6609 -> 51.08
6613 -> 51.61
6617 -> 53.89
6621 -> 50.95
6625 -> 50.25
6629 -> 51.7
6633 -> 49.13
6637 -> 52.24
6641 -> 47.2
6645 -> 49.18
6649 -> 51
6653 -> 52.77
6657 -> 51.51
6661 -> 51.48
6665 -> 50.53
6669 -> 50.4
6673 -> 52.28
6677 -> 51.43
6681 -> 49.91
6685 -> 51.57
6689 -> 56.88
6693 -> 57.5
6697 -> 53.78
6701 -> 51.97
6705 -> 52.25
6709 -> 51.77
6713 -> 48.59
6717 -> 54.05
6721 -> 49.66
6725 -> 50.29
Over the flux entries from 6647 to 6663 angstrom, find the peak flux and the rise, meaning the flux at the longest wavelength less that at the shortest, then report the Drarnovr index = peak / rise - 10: 100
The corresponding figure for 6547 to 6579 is -62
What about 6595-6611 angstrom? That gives -18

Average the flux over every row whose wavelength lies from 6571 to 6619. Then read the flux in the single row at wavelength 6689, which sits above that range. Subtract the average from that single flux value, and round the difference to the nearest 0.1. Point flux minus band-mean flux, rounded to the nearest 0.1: 3.0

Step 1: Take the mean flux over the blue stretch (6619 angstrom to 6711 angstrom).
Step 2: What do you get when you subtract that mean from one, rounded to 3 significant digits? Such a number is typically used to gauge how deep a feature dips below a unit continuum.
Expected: -50.6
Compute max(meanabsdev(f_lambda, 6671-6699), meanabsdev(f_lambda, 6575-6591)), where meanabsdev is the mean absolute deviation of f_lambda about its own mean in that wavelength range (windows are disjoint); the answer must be 2.3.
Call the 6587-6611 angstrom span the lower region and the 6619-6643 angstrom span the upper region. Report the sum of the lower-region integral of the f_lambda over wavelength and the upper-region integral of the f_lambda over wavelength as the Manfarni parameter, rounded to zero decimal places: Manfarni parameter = 2515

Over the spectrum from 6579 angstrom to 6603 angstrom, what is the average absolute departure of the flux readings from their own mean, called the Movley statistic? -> 1.6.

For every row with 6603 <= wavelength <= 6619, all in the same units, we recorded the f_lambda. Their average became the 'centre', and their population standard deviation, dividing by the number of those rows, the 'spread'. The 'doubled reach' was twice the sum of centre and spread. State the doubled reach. 111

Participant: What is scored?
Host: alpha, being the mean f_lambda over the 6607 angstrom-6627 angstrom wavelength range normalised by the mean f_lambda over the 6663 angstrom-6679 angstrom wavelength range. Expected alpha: 1.01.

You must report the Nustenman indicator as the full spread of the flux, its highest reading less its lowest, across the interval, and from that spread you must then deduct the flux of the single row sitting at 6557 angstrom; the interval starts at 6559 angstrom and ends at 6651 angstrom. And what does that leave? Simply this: -35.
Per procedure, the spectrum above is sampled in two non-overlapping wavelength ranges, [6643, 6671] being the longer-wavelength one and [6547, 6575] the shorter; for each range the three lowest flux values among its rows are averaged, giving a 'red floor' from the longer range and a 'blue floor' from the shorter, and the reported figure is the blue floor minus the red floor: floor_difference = -2.4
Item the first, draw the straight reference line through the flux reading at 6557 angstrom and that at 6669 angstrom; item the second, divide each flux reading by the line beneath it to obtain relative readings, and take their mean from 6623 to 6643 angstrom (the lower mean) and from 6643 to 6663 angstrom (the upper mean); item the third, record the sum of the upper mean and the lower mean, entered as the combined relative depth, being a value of 2.04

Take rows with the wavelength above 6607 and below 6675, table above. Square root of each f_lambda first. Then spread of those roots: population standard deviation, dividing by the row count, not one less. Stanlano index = 0.11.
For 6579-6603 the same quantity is 0.16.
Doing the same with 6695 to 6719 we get 0.12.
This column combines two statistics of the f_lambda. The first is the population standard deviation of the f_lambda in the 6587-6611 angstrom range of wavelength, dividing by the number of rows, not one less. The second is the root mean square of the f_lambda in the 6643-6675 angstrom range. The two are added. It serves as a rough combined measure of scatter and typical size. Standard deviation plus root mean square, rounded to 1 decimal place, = 53.6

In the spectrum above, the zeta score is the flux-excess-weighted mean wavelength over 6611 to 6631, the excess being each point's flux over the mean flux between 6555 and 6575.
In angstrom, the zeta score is 6623.4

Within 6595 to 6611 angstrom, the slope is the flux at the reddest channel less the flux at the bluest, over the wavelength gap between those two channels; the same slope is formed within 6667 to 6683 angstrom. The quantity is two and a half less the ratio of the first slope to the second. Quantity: -13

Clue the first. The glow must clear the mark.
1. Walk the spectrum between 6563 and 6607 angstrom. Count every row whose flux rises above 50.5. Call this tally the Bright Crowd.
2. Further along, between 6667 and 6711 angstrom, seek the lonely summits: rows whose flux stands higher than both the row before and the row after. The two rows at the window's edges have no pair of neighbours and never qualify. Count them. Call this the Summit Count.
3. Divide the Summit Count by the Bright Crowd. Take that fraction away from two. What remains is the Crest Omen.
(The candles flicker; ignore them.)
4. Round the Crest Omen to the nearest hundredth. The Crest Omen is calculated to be 1.73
